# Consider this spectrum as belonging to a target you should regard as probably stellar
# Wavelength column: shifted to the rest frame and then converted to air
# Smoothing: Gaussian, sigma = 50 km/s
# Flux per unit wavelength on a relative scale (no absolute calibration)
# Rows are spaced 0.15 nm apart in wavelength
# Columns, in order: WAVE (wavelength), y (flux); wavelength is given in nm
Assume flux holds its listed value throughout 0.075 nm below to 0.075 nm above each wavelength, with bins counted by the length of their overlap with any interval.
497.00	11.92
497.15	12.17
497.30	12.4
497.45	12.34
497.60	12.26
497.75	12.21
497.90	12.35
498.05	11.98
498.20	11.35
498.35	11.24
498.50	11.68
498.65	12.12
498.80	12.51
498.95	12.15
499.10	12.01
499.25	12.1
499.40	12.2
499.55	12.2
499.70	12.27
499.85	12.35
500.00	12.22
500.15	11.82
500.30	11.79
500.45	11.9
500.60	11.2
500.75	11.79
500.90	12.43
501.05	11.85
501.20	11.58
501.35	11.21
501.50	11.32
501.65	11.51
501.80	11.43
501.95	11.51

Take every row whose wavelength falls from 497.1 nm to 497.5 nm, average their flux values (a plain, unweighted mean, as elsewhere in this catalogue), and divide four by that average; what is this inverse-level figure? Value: 0.325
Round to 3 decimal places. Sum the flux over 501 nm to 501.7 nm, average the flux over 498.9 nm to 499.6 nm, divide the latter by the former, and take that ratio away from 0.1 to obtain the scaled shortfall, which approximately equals -0.111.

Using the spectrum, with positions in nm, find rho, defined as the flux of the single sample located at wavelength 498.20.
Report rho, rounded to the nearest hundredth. 11.35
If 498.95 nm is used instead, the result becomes 12.15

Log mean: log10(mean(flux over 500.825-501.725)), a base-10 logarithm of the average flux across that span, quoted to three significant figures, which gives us 1.07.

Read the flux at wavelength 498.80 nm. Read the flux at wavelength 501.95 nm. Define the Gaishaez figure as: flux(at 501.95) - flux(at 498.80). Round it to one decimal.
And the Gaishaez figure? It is -1.0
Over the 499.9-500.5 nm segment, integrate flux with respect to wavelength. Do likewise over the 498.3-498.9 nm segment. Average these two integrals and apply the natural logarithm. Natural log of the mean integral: 1.97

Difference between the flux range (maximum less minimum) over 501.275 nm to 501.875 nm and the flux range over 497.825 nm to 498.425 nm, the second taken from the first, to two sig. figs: -0.81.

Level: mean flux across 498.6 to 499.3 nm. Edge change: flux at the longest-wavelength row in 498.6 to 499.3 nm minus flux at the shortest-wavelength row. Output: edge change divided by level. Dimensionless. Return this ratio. 0.00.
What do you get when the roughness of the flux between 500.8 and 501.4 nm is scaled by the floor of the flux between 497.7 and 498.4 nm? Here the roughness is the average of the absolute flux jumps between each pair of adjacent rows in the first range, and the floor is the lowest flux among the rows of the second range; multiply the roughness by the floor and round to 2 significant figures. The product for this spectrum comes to 4.6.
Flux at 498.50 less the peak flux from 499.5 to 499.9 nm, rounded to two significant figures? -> -0.67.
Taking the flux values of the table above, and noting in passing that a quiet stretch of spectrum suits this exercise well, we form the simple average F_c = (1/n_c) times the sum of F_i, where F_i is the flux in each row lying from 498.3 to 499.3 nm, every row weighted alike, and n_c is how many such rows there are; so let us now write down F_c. 12.0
